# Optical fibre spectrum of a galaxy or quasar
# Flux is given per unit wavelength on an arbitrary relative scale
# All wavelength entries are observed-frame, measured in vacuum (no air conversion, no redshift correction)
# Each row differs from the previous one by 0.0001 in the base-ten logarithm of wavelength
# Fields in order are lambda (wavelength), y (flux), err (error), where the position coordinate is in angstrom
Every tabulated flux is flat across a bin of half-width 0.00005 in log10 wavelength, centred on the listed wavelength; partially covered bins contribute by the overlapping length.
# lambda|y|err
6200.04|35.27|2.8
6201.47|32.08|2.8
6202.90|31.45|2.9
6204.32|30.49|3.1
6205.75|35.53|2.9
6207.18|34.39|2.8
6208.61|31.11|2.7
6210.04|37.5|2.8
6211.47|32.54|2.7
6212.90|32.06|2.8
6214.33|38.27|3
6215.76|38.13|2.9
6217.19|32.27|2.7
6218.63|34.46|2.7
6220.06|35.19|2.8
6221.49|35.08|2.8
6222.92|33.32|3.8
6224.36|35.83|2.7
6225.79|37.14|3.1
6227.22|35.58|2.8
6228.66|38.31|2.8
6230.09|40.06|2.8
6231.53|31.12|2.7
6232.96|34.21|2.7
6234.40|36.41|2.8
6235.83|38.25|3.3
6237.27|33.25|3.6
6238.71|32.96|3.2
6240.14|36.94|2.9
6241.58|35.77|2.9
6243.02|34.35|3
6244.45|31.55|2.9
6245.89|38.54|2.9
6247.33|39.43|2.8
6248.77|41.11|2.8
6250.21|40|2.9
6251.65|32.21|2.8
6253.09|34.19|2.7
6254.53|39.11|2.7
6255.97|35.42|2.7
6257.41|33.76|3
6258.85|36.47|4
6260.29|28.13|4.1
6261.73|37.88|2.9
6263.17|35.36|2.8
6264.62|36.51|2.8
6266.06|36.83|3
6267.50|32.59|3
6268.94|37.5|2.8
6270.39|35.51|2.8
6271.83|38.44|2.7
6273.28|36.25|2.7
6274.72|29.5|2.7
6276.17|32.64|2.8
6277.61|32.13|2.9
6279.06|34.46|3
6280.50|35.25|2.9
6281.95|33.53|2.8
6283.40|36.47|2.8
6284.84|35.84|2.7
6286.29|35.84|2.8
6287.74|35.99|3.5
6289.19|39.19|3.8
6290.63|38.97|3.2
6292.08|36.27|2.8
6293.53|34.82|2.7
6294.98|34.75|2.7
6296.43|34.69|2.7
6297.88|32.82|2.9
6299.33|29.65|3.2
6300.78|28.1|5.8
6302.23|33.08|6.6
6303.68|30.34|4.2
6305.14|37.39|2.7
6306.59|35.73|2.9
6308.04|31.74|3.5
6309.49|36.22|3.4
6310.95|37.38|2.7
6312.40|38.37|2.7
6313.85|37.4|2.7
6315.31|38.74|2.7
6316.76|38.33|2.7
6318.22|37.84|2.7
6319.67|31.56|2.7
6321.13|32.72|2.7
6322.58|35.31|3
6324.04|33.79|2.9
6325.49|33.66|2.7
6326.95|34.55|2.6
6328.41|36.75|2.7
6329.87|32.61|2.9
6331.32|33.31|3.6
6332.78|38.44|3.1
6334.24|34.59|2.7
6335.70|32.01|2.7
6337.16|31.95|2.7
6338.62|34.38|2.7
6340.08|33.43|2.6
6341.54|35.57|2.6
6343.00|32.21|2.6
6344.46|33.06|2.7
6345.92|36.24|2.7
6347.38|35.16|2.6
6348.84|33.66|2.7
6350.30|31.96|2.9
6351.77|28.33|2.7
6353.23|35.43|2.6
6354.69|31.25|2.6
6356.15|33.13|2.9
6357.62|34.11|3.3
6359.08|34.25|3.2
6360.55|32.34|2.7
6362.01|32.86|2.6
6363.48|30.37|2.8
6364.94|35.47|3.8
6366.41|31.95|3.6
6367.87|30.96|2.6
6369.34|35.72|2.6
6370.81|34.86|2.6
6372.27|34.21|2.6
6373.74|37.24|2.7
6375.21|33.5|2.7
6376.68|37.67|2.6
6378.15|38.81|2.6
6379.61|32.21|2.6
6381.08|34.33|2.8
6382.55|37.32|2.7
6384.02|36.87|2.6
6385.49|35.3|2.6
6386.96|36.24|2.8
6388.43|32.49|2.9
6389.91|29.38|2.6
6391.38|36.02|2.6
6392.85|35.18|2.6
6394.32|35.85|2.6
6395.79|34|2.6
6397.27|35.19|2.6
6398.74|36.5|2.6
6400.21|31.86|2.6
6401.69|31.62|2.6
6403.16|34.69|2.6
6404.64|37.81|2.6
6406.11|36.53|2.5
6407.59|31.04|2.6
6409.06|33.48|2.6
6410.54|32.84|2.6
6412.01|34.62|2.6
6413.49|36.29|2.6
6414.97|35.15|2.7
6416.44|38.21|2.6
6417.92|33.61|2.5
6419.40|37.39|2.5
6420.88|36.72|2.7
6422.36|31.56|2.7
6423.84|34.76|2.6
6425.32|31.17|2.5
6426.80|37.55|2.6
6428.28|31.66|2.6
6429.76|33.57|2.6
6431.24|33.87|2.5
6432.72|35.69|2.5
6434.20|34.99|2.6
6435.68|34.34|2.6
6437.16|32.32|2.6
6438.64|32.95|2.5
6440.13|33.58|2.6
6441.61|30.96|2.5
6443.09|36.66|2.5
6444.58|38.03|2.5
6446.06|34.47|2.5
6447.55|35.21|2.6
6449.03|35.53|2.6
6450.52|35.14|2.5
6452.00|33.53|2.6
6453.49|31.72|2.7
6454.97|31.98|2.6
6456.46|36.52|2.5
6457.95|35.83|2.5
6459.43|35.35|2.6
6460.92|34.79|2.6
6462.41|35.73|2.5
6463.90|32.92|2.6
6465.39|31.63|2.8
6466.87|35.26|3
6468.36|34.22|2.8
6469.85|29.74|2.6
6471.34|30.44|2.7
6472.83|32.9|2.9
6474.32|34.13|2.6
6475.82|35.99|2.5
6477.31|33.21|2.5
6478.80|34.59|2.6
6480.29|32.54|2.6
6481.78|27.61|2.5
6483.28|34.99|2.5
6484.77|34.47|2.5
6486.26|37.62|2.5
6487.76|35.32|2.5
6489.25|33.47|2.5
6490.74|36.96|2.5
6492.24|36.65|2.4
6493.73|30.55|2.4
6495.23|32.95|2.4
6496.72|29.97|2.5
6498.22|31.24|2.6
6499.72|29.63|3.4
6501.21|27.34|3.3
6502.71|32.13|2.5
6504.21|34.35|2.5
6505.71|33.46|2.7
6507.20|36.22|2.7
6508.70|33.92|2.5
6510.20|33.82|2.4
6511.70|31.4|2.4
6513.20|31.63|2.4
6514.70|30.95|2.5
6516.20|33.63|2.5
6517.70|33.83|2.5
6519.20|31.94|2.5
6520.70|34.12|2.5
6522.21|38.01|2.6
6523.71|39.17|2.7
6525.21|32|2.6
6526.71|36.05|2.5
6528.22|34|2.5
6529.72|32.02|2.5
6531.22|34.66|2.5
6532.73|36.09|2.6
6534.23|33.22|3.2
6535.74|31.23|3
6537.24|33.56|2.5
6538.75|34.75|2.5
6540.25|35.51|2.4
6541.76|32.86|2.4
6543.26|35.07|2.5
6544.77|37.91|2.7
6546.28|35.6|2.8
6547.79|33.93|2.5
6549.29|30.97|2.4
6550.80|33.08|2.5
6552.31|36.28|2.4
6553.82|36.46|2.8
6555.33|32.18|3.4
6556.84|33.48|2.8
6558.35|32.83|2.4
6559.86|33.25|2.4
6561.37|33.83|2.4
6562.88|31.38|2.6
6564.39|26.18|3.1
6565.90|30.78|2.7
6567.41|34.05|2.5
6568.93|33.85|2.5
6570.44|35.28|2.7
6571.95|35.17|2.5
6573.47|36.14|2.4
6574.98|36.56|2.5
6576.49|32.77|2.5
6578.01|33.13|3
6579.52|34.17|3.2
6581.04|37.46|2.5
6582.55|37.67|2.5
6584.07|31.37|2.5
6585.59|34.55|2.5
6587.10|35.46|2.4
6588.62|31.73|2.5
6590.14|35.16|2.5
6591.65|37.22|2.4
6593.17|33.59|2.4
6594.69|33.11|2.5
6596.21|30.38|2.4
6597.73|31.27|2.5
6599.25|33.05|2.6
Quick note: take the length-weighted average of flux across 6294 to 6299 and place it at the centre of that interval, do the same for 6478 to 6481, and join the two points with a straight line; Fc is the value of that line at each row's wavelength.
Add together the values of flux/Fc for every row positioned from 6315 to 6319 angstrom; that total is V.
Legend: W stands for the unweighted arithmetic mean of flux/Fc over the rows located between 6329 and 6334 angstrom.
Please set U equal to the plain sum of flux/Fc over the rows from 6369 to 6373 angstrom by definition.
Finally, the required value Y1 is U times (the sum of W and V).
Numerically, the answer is 13.8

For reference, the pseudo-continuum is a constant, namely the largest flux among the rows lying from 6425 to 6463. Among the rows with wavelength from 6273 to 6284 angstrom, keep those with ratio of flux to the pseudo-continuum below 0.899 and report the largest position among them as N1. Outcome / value 6281.95 angstrom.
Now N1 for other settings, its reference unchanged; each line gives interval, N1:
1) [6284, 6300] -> 6299.33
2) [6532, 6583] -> 6579.52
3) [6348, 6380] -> 6379.61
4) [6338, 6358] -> 6357.62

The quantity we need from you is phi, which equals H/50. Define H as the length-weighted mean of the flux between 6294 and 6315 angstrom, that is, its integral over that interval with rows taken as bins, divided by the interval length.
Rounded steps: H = 34.2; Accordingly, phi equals 0.684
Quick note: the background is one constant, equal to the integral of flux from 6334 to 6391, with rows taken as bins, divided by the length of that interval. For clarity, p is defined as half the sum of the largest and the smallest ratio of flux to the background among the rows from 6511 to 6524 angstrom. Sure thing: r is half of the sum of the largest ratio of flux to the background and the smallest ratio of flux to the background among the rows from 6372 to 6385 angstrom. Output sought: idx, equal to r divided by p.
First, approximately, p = 1.03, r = 1.05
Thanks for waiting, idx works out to 1.01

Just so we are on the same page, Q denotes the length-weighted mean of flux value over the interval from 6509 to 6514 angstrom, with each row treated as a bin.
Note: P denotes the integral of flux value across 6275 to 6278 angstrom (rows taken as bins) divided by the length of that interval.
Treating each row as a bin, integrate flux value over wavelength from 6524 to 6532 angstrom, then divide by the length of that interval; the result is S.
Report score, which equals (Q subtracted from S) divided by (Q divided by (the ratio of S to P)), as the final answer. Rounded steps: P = 32.0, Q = 32.4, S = 34.1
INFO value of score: 0.055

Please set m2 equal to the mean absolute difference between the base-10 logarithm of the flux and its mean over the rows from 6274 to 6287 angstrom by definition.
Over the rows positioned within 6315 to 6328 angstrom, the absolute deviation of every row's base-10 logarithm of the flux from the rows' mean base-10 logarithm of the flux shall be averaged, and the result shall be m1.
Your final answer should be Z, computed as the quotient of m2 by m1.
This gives 0.89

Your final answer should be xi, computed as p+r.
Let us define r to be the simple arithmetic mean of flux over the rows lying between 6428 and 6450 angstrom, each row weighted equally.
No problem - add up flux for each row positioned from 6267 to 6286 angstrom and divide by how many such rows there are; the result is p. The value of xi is 68.9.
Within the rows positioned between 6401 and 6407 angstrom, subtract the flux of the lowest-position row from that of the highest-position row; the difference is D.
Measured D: 5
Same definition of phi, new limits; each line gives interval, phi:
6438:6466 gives 0.687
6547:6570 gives 0.657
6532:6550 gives 0.685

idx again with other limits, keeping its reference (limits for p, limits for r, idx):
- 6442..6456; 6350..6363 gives 0.91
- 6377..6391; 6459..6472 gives 0.96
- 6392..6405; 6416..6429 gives 1.00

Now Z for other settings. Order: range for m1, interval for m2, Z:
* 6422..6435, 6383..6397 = 1.06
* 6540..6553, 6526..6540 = 0.79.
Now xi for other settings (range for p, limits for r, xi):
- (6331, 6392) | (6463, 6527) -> 67.3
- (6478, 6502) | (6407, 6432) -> 67.2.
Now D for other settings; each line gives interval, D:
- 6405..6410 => -3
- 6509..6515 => -3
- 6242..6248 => 5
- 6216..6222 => 3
